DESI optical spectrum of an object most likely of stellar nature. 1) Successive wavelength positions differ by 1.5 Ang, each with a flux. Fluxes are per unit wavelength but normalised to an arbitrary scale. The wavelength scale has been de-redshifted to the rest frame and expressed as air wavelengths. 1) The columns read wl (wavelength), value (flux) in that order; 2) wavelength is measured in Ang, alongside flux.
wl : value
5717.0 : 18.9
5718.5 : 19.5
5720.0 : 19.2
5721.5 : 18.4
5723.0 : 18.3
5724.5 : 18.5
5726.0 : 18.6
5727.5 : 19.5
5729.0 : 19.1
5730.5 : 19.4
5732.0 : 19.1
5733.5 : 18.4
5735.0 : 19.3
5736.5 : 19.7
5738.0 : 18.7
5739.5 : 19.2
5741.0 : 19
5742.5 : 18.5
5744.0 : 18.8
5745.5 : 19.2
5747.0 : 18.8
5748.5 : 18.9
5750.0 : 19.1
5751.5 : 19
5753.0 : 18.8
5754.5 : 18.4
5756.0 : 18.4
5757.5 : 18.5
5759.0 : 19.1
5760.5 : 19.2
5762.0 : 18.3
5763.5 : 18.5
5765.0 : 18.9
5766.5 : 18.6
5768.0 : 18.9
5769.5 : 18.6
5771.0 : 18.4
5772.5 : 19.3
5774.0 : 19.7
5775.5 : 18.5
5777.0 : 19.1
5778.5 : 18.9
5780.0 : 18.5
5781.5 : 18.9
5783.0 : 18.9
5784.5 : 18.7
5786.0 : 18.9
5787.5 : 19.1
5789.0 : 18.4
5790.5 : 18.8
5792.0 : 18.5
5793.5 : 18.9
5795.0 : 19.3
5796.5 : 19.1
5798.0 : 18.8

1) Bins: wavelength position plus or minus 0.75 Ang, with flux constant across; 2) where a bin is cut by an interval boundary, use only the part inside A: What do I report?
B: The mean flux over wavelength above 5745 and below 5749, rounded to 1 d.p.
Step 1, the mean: 19.0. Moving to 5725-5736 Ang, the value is 19.1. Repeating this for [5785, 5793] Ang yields 18.7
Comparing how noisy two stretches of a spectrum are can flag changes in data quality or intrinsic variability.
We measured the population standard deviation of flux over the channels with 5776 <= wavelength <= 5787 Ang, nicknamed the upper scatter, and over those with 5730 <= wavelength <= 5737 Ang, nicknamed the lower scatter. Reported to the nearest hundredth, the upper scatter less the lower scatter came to -0.26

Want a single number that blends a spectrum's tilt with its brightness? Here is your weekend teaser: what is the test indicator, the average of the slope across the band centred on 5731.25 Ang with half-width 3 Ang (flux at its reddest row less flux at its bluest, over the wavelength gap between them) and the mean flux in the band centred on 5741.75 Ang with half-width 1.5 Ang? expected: 9.30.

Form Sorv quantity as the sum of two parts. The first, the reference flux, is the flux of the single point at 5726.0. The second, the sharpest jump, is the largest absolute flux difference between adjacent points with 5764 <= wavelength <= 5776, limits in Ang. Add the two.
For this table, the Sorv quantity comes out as 19.8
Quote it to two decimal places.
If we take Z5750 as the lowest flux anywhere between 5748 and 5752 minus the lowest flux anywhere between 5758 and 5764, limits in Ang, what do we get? 0.60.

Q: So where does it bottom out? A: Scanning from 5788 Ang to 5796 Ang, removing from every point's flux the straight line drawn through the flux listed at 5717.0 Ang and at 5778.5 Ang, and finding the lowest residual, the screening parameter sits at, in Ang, 5789.0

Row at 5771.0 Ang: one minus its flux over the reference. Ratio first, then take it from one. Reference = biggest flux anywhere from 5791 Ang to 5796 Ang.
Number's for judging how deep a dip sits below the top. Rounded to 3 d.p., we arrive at 0.047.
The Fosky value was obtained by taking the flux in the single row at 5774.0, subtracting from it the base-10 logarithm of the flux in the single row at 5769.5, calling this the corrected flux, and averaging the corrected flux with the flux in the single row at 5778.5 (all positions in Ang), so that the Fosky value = 18.7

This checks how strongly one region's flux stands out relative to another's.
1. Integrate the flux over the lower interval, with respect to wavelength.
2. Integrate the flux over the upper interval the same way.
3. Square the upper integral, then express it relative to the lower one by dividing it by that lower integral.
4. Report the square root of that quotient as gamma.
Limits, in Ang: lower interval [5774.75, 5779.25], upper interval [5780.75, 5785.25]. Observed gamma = 9.21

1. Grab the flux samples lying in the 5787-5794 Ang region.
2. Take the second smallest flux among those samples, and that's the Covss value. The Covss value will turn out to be 18.5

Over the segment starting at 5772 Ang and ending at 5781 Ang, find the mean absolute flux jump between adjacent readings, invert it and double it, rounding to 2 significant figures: 3.6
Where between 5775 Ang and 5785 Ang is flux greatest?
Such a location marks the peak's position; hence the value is 5777.0 Ang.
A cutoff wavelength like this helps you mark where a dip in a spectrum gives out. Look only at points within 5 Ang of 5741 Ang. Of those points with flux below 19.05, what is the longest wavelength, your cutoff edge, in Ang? 5744.0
